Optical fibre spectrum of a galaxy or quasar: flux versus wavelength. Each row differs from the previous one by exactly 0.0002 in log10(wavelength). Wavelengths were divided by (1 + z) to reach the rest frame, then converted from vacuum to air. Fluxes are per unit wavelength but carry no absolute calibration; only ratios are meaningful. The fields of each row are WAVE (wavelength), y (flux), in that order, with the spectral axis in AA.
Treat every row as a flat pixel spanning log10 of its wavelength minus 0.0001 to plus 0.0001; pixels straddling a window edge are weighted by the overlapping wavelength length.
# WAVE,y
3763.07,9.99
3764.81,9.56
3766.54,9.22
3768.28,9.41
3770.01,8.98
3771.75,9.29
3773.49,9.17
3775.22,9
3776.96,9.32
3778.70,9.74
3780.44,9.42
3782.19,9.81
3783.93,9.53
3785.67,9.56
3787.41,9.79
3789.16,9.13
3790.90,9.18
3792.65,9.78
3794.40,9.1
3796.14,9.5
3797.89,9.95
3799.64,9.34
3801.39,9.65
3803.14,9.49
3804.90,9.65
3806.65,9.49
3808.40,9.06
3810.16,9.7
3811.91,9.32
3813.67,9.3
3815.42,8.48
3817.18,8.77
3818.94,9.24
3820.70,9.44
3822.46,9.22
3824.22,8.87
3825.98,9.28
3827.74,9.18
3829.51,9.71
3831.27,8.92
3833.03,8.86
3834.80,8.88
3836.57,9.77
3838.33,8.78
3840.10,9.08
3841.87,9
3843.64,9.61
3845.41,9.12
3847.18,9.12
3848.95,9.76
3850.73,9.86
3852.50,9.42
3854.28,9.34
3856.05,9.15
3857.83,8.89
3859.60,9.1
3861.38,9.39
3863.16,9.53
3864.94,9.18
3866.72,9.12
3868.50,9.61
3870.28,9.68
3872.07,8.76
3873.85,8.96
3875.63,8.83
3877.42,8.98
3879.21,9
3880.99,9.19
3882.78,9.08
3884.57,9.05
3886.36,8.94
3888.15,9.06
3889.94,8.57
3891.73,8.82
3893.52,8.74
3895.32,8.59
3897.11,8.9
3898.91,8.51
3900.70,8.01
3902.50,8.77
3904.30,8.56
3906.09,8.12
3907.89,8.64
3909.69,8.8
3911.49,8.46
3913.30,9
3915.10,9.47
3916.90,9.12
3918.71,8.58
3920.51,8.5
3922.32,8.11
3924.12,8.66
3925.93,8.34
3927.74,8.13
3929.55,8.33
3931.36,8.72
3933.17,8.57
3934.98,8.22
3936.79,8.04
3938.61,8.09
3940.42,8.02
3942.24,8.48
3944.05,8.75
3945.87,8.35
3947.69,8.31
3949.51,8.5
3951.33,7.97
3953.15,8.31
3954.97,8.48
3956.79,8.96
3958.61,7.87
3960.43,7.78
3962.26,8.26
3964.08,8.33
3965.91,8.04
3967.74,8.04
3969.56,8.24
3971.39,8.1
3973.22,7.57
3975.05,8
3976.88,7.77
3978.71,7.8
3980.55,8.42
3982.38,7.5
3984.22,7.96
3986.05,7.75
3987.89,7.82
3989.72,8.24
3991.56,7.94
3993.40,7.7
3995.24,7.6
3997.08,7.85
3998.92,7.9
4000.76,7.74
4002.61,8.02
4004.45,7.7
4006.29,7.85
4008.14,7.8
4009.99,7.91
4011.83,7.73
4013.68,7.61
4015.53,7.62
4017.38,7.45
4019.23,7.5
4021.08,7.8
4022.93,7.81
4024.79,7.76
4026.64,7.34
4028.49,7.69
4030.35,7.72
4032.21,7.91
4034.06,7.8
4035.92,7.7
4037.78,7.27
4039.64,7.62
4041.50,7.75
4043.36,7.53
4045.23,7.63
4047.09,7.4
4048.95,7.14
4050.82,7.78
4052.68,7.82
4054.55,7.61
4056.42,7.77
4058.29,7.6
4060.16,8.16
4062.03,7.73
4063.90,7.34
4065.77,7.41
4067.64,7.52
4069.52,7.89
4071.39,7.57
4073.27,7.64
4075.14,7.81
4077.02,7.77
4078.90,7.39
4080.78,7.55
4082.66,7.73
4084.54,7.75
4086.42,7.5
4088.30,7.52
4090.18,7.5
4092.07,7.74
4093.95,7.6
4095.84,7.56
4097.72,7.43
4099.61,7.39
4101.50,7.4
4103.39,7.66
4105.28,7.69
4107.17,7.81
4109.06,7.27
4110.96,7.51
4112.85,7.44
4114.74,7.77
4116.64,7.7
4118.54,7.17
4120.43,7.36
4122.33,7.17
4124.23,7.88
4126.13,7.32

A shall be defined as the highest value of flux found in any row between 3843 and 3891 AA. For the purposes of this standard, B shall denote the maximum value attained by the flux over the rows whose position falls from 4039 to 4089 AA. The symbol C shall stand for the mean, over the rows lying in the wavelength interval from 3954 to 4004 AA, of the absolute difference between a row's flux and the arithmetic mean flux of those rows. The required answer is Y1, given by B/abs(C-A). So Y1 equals 0.85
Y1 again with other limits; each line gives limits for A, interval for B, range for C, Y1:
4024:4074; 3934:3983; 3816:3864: 1.13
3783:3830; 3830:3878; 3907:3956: 1.02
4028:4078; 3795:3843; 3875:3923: 1.26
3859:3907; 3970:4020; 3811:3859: 0.90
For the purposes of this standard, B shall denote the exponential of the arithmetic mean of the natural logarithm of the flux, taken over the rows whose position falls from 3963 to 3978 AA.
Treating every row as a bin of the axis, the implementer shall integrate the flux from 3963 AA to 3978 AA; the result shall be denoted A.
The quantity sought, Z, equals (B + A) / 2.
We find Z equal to 64.1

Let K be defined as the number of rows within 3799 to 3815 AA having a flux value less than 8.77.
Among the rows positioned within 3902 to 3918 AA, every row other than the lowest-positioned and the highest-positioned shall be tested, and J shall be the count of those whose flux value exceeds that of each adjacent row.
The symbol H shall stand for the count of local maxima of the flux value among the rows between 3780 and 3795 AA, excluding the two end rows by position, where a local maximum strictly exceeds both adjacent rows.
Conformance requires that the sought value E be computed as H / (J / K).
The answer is 0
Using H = 3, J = 2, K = 0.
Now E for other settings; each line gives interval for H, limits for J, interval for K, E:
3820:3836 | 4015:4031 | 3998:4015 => 18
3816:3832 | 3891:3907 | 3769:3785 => 0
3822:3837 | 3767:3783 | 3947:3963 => 8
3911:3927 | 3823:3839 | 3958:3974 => 6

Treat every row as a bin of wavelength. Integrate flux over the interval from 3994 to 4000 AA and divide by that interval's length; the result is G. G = 7.78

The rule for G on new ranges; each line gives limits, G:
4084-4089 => 7.59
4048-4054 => 7.58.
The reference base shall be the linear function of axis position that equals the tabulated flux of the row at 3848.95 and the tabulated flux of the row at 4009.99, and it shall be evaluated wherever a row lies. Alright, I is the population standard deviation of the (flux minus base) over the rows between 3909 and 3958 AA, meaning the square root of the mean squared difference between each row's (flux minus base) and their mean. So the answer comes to 0.33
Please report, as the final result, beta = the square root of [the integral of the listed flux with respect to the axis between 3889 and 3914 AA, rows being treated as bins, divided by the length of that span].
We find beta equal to 2.93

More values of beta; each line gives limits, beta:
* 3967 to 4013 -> 2.81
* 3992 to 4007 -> 2.79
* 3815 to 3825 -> 3.00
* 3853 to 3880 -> 3.03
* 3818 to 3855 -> 3.04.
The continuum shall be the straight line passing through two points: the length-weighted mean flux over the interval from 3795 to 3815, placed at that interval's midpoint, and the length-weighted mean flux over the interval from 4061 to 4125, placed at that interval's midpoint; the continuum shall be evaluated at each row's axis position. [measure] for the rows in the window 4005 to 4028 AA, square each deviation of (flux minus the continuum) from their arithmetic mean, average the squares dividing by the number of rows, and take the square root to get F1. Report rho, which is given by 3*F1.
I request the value 0.46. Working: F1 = 0.15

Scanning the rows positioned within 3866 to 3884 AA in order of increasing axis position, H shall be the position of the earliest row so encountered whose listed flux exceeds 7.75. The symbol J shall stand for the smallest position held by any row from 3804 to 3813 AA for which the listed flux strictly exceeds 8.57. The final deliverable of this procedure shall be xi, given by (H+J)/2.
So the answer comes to 3835.8 AA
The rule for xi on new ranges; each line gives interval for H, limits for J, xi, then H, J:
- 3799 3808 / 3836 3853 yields 3818.1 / 3799.64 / 3836.57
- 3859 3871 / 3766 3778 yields 3813.1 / 3859.60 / 3766.54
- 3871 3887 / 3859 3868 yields 3865.8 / 3872.07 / 3859.60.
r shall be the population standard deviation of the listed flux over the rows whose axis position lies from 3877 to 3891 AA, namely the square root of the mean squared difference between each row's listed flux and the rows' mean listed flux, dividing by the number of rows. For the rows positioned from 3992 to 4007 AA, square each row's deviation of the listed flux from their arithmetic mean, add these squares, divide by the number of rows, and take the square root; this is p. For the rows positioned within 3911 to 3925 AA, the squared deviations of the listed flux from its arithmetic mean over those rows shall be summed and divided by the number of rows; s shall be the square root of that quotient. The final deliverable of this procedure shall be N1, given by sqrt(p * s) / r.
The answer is 1.32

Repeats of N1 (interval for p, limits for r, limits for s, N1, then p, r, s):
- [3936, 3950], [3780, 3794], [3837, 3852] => 1.19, 0.24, 0.251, 0.37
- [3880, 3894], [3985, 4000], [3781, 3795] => 1.31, 0.19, 0.180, 0.29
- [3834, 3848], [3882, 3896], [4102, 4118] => 1.21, 0.32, 0.195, 0.17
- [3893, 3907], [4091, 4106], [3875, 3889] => 1.33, 0.29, 0.129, 0.10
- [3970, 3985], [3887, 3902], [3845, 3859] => 0.99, 0.28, 0.297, 0.31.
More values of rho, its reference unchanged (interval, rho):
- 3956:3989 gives 0.93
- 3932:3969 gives 0.86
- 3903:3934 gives 1.04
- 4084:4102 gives 0.31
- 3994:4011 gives 0.40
